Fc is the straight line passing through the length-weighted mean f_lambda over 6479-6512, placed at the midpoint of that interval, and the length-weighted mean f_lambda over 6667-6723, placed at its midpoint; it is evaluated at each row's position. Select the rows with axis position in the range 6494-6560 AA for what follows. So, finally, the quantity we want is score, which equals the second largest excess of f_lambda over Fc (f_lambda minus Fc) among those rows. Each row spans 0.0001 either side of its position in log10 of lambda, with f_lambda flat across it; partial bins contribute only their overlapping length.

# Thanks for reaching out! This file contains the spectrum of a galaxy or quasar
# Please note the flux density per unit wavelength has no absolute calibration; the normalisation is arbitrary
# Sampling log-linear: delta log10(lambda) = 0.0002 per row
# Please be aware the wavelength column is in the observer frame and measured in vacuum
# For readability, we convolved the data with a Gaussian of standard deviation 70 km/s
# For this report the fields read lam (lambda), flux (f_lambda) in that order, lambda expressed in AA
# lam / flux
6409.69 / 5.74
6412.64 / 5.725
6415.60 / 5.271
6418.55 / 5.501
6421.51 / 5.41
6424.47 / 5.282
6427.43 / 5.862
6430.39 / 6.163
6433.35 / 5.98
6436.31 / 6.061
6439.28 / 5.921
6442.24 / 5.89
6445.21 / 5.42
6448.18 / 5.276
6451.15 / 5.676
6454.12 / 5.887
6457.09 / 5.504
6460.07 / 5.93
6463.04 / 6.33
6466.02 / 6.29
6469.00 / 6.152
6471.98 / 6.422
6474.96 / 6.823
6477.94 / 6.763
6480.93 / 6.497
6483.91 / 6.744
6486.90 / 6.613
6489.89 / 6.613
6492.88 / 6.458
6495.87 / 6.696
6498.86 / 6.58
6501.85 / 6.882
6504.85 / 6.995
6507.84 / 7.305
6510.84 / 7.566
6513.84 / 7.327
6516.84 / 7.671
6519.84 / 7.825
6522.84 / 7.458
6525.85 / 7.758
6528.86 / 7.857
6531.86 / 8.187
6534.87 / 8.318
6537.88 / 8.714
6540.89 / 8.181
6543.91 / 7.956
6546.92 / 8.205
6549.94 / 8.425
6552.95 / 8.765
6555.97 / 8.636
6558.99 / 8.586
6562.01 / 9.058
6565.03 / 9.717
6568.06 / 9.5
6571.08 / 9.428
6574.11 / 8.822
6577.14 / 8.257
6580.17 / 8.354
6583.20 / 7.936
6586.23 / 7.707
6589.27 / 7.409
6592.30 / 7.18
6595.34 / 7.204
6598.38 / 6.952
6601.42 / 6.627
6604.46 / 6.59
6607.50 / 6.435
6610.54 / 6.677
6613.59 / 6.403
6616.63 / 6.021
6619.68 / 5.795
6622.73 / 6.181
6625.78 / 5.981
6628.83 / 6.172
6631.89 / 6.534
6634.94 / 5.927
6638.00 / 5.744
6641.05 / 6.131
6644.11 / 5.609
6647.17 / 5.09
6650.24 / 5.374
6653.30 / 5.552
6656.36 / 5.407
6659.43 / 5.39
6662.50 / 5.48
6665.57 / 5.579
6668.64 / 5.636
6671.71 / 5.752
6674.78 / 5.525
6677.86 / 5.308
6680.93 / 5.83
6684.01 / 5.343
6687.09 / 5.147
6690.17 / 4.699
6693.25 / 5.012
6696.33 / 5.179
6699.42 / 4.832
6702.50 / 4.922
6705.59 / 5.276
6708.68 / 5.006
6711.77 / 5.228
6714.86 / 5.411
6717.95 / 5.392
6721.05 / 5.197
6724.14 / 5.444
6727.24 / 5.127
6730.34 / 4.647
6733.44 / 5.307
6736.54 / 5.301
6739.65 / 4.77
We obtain 2.3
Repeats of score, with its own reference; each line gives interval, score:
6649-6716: 0.3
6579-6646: 1.8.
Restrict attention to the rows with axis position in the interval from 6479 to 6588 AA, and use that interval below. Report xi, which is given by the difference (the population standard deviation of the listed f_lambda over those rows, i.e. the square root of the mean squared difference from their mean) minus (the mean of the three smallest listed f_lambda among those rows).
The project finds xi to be -5.6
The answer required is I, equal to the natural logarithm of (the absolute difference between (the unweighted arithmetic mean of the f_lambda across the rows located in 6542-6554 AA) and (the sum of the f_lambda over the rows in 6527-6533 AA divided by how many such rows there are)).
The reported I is -1.2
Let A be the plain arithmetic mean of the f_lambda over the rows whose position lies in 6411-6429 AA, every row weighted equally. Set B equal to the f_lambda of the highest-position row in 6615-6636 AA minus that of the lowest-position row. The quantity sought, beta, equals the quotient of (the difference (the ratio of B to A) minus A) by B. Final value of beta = 59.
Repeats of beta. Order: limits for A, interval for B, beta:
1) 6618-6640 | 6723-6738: 42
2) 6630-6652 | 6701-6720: -12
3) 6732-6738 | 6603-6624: 13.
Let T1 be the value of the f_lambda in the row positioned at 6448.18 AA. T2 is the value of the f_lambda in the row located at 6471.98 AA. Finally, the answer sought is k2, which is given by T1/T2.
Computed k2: 0.82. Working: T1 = 5.276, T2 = 6.422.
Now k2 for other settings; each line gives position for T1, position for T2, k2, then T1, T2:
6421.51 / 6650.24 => 1.01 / 5.41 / 5.374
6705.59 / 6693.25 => 1.05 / 5.276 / 5.012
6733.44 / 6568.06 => 0.56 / 5.307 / 9.5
